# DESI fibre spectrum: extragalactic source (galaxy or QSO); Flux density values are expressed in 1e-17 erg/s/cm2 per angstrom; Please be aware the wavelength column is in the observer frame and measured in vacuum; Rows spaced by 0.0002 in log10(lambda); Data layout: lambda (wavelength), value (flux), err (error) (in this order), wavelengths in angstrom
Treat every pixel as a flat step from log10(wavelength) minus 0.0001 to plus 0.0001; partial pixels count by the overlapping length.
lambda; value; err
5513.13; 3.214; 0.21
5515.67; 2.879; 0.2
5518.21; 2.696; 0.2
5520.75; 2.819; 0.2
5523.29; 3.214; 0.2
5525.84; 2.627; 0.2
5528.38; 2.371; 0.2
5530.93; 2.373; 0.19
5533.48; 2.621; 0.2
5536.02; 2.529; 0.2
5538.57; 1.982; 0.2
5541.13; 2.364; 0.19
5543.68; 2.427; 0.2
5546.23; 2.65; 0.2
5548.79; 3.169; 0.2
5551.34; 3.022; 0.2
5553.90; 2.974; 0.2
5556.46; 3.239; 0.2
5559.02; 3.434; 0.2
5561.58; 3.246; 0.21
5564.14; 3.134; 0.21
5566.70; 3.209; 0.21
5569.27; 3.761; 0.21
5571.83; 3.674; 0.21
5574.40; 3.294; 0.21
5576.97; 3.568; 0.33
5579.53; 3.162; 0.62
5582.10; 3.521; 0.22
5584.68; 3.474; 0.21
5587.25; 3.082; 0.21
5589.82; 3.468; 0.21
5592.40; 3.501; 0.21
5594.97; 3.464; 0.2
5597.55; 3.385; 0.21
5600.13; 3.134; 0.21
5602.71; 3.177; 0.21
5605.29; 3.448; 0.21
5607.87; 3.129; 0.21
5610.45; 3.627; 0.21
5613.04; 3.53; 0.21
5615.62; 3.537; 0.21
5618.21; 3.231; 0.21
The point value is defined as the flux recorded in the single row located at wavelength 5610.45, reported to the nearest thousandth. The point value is 3.627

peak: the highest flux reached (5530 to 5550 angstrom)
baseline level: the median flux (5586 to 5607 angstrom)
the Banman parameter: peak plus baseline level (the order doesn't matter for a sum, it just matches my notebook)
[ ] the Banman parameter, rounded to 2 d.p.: 6.59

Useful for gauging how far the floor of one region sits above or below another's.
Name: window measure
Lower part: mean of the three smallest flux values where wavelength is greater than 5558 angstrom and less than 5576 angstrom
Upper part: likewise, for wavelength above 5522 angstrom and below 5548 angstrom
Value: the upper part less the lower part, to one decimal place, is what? -1.0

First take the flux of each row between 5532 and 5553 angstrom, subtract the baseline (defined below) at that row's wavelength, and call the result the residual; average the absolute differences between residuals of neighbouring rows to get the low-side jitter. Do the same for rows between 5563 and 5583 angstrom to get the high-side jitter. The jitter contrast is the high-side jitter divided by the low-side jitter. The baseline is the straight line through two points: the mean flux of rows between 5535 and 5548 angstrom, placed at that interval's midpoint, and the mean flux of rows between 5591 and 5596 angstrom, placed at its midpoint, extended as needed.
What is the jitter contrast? 1.08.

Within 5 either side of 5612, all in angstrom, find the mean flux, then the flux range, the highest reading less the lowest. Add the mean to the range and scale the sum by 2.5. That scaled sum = 9.9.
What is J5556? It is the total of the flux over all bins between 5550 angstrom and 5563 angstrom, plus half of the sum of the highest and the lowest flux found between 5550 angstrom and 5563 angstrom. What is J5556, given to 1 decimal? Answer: 19.1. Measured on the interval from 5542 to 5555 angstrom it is 17.0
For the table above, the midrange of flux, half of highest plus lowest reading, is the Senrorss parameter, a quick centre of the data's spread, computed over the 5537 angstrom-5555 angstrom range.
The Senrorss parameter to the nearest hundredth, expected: 2.58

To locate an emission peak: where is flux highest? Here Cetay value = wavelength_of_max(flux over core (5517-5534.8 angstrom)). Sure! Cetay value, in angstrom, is 5523.29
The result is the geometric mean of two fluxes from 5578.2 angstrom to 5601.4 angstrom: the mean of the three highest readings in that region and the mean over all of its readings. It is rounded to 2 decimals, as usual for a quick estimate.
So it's 3.43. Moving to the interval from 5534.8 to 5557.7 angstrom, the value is 2.92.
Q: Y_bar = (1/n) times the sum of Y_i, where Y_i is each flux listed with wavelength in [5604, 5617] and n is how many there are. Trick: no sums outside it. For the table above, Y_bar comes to 3.5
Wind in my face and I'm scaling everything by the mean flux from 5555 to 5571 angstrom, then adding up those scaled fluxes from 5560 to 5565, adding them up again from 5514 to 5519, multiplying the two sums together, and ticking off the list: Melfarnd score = 3.2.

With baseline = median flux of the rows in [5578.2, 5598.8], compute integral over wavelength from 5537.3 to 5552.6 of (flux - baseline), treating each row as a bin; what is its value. -13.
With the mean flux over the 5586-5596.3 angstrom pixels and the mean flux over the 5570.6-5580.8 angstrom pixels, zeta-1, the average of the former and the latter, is 3.40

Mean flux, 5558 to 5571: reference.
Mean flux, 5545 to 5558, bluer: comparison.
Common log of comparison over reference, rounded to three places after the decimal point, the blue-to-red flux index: -0.047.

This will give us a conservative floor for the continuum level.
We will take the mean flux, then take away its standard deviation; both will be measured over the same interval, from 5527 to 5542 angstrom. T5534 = 2.2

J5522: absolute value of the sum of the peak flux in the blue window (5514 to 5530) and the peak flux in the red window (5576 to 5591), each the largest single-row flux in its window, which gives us 6.78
